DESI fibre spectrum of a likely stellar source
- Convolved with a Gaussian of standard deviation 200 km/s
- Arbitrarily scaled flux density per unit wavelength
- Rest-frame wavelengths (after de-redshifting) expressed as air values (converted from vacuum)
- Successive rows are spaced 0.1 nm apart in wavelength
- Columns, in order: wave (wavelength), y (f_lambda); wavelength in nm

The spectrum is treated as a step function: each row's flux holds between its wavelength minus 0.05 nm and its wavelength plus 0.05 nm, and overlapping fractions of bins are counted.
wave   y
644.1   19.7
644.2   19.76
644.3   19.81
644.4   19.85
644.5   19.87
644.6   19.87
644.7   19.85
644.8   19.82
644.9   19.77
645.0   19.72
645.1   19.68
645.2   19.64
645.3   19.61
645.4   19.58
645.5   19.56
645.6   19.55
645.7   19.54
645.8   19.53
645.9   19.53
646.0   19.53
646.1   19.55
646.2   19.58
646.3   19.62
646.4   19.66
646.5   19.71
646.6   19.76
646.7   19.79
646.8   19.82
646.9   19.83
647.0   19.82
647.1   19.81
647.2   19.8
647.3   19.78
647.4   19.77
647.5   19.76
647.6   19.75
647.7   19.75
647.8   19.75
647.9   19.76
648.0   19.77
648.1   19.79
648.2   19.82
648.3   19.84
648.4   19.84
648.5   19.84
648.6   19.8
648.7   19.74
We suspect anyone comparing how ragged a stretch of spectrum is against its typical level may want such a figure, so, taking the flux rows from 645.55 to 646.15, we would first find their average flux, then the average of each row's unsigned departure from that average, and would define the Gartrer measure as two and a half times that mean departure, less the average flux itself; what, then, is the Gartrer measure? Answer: -19.5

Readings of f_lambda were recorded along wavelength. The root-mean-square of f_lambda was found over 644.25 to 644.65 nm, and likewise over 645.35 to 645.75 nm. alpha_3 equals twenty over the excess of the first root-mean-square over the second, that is 68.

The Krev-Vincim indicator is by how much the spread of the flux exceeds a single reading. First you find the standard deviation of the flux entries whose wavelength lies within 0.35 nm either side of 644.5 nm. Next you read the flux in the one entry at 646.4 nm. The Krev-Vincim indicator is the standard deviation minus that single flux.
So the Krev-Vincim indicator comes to -19.6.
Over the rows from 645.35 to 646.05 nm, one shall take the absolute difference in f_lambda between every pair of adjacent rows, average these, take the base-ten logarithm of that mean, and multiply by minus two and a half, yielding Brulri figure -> 5.2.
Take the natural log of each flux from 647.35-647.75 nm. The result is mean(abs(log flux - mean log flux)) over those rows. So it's 0.0004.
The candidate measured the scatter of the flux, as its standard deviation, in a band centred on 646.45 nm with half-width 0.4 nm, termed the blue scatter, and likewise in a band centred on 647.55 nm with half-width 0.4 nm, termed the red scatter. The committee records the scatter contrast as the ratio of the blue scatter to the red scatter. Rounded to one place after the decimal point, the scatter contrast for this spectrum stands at 5.6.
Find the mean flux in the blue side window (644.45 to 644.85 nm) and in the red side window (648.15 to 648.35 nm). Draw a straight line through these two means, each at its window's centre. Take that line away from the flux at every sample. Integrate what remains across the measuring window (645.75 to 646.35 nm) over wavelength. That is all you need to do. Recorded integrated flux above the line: -0.17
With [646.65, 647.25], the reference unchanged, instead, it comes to -0.02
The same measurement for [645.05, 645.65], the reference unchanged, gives -0.15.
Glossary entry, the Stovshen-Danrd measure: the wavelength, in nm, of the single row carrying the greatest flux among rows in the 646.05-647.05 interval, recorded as 646.9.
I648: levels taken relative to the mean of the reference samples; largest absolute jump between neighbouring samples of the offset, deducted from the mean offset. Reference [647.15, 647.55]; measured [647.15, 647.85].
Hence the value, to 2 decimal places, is -0.03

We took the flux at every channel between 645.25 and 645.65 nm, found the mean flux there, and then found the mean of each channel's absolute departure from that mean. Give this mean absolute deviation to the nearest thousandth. 0.020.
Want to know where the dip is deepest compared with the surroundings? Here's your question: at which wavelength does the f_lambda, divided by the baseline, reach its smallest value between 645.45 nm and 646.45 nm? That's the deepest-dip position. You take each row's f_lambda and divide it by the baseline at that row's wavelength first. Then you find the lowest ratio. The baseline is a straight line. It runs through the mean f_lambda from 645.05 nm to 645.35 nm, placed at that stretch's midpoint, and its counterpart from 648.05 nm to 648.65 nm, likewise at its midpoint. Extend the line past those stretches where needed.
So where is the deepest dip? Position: 646.0 nm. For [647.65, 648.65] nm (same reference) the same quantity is 647.8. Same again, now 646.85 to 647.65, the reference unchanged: 647.6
